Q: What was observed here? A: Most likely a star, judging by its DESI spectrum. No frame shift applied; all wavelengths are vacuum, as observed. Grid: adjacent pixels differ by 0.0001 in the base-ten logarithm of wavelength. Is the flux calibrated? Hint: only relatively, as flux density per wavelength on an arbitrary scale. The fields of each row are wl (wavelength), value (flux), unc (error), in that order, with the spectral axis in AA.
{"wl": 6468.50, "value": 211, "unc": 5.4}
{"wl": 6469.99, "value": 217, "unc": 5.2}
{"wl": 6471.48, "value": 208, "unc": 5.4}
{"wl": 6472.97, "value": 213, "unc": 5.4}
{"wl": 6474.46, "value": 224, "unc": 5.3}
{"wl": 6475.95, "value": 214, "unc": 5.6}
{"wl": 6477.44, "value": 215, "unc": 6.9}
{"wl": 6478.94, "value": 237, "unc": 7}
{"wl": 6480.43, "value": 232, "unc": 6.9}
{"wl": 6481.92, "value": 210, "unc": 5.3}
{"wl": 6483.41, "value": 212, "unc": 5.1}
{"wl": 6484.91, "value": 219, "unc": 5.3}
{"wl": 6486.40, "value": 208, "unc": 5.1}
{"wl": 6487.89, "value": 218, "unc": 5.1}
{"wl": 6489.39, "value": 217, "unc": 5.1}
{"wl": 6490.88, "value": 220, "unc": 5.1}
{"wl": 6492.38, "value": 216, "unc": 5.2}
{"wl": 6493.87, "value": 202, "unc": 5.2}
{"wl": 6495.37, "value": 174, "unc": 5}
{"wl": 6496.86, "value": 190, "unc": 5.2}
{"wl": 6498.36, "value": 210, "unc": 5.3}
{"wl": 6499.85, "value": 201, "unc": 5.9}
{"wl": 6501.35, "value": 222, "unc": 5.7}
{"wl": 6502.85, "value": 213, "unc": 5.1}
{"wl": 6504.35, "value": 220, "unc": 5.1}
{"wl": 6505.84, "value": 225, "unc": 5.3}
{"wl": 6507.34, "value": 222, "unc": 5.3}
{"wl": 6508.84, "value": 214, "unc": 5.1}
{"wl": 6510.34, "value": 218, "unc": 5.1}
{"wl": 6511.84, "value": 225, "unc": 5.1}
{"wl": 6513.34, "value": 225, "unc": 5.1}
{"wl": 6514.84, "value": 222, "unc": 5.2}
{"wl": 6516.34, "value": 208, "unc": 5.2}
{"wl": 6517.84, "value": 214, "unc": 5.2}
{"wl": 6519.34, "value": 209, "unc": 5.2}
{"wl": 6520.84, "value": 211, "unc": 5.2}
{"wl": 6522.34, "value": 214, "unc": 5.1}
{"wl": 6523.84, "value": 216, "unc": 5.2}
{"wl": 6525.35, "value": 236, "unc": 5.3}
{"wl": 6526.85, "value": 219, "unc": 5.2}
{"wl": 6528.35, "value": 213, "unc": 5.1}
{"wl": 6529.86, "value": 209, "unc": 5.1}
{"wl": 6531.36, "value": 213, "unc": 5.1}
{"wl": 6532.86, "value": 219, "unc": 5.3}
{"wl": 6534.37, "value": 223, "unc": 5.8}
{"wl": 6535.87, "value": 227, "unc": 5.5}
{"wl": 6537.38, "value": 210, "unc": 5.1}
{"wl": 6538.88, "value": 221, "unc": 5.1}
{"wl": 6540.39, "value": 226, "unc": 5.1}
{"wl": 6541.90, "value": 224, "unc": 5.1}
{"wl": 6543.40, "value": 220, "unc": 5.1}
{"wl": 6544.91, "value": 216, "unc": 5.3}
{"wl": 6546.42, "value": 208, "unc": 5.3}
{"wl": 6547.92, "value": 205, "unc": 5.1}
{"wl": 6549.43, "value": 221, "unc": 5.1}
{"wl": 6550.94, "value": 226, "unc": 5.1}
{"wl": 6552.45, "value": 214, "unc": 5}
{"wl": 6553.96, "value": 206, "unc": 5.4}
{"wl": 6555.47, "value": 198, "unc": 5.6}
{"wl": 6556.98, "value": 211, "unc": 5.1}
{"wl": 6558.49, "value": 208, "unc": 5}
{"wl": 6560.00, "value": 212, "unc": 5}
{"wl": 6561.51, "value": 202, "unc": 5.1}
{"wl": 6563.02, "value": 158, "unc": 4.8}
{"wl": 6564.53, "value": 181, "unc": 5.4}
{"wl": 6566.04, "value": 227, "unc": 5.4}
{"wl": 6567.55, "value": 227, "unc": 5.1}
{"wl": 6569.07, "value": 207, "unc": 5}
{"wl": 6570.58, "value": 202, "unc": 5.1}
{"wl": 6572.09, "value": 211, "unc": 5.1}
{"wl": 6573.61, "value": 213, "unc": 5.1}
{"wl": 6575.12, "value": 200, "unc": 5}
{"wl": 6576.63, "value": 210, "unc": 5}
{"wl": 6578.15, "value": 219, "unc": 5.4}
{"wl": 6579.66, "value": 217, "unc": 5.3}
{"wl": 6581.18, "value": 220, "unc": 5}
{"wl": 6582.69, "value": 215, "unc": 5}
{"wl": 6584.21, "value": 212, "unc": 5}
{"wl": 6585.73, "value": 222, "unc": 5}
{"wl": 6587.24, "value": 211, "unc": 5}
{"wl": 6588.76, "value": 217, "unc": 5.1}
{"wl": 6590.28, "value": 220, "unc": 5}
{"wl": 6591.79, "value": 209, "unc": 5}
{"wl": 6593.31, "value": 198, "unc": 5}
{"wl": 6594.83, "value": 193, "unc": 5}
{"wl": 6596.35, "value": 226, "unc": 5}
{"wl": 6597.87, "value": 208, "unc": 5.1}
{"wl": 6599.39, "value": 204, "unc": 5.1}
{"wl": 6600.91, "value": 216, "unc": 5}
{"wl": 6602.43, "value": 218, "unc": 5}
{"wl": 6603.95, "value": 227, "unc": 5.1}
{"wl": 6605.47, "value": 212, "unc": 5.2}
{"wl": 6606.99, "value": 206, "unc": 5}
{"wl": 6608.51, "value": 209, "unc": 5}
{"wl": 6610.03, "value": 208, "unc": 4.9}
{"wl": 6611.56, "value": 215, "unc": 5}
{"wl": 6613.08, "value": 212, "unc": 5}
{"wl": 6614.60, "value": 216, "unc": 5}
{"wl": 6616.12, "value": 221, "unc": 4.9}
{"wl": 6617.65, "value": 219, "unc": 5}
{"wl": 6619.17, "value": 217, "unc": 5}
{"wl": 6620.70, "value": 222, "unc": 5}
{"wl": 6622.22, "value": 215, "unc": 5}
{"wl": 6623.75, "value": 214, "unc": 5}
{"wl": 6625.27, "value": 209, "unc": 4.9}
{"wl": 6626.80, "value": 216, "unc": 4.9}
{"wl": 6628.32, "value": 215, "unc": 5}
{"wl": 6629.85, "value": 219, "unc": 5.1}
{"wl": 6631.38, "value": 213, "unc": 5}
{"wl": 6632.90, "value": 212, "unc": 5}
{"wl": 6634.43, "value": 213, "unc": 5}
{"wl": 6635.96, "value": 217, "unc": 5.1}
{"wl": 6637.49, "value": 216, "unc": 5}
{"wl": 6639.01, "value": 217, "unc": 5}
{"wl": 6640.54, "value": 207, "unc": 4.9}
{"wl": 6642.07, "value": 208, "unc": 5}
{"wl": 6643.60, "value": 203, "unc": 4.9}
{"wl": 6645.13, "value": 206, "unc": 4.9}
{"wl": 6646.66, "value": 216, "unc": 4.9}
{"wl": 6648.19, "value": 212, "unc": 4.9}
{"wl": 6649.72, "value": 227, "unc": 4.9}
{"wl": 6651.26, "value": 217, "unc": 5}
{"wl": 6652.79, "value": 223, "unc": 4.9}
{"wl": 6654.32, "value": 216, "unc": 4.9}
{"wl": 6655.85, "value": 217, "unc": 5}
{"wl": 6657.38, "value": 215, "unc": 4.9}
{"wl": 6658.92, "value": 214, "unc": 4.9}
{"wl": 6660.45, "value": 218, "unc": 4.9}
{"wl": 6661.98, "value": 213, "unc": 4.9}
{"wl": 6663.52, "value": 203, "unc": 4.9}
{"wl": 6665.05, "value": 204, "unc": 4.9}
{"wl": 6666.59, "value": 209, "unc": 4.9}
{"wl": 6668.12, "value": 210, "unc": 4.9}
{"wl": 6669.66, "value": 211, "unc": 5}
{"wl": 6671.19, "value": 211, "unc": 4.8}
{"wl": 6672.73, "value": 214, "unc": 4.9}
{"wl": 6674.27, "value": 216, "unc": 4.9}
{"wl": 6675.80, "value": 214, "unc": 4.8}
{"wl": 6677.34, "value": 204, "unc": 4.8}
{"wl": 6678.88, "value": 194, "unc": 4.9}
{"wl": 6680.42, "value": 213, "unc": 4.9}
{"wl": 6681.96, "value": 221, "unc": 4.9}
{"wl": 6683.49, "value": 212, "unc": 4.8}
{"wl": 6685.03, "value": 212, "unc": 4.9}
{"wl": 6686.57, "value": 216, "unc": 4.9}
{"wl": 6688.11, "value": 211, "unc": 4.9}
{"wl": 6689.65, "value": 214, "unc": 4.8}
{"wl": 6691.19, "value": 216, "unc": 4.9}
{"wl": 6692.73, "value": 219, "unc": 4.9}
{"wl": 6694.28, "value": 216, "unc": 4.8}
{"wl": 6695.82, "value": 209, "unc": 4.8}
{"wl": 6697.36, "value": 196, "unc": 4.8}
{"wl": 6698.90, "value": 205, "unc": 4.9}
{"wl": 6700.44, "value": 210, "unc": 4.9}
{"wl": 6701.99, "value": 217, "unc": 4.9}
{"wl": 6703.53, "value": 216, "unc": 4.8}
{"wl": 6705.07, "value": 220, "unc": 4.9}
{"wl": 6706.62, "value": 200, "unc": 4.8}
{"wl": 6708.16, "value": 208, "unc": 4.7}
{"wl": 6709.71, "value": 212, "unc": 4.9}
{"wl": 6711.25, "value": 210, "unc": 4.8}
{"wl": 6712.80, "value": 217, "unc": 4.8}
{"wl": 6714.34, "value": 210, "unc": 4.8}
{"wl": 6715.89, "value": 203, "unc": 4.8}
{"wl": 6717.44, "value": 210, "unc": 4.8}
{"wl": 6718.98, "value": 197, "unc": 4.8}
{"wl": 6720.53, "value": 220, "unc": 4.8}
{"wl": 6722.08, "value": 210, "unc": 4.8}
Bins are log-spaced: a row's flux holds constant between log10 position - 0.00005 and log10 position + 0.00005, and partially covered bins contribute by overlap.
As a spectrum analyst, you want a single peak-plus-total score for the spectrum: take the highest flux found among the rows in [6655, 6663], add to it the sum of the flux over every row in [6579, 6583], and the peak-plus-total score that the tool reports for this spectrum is 870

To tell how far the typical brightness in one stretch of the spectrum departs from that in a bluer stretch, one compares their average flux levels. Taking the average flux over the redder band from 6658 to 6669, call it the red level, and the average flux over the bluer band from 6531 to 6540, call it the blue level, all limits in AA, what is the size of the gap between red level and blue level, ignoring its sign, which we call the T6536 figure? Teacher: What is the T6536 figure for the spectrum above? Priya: 9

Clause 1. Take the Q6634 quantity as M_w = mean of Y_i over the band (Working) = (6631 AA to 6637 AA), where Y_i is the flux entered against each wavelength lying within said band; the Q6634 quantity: 214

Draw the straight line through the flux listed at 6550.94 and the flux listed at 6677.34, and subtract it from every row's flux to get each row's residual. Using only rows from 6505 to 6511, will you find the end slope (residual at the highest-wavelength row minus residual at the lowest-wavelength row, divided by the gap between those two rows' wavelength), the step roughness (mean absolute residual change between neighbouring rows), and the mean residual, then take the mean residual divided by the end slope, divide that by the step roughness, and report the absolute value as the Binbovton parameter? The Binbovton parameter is 2.0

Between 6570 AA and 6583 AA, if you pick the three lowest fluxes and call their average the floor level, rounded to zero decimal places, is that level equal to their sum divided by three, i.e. 204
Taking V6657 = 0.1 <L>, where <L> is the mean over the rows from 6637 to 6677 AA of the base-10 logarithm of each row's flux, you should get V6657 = 0.2328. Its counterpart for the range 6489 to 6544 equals 0.2333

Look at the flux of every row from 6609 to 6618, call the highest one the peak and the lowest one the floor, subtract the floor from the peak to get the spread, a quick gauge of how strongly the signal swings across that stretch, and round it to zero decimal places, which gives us 13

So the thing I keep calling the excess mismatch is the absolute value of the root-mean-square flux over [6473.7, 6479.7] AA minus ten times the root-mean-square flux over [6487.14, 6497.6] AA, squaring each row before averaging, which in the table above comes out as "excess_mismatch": 1837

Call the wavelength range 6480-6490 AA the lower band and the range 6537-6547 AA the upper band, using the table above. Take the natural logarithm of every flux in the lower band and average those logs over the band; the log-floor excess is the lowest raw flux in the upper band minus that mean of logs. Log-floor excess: 202.6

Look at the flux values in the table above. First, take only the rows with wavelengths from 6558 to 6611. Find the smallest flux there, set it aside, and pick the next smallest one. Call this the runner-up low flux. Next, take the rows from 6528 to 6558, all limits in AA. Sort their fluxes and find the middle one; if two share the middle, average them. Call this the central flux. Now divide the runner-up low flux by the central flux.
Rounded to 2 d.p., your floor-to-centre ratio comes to 0.84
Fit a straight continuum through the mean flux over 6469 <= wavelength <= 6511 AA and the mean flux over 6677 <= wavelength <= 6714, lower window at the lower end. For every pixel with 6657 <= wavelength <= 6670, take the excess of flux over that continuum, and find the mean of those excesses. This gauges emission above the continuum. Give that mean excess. -1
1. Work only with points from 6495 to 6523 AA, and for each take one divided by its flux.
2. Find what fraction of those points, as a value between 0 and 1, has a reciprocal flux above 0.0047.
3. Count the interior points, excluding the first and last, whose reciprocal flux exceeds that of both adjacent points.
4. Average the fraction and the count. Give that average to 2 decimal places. 2.68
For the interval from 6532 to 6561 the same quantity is 2.21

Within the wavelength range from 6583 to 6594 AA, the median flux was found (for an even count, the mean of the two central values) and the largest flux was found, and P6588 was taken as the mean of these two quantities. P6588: 217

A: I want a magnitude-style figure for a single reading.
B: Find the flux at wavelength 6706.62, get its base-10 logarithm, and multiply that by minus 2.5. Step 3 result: -5.75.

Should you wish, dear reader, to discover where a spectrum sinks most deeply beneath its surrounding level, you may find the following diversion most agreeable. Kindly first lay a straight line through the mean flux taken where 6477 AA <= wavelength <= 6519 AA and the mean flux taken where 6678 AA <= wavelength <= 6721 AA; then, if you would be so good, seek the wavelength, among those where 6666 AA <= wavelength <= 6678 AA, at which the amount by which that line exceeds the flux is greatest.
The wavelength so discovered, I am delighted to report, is 6677.34 AA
